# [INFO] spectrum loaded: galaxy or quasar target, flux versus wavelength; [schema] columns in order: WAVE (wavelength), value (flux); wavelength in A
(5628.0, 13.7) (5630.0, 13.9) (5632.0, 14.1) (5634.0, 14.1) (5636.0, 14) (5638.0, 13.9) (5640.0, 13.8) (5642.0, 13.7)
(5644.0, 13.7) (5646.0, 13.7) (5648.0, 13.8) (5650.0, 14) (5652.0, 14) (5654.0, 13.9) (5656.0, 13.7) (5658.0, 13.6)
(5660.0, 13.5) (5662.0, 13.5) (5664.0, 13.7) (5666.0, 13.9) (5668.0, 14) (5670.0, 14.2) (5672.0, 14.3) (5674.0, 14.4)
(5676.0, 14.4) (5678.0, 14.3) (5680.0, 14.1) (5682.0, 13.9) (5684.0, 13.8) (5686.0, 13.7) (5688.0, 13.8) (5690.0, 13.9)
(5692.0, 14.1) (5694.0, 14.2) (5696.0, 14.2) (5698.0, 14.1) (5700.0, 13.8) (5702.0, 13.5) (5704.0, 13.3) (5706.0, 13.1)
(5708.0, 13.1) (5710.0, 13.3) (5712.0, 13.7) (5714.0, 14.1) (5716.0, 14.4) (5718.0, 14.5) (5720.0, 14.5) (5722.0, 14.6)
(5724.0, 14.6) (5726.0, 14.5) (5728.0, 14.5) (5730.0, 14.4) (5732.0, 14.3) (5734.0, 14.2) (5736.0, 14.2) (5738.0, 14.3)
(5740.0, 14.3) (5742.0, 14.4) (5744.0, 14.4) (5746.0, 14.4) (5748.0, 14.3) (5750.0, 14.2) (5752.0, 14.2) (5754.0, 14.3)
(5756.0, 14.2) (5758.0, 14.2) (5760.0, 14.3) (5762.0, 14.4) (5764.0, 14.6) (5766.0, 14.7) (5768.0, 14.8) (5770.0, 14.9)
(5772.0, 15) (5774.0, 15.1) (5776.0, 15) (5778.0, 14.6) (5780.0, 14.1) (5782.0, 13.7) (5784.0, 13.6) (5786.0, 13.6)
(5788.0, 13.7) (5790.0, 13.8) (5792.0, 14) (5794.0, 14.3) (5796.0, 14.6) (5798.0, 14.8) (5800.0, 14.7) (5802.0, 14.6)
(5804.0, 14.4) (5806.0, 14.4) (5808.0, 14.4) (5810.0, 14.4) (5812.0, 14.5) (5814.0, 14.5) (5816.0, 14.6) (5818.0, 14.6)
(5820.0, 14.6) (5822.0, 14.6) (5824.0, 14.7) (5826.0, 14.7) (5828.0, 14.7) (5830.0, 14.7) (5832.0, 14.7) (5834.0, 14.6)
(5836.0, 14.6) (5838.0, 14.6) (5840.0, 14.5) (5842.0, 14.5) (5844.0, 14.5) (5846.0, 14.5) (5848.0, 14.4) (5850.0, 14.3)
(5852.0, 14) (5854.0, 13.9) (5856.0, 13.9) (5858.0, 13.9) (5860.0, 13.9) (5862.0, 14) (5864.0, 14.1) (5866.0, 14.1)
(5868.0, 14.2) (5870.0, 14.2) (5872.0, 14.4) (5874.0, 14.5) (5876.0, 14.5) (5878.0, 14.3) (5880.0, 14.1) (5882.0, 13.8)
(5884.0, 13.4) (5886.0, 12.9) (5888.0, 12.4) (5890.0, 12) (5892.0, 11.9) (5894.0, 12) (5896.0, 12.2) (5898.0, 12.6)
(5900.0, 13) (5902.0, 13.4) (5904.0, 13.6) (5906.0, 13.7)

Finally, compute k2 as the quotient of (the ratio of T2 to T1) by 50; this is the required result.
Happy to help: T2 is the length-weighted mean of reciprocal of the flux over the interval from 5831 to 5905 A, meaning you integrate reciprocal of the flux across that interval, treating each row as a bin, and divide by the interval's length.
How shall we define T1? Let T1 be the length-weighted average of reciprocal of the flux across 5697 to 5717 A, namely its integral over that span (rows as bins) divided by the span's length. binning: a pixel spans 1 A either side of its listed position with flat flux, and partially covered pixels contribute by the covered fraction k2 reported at 0.0198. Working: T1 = 0.0734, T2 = 0.0728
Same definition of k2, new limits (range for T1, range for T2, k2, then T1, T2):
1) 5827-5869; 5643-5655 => 0.0207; 0.0699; 0.0722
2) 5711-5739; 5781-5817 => 0.0201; 0.0697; 0.0702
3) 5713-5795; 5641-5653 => 0.0208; 0.0697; 0.0724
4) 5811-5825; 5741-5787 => 0.0203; 0.0686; 0.0695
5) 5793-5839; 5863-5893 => 0.0214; 0.0686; 0.0736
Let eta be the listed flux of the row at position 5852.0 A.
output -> 14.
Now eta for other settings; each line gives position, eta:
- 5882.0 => 13.8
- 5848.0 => 14.4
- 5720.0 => 14.5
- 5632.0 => 14.1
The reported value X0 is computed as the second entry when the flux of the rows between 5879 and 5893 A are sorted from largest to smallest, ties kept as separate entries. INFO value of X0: 13.8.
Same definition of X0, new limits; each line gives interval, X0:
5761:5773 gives 14.9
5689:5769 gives 14.7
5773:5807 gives 15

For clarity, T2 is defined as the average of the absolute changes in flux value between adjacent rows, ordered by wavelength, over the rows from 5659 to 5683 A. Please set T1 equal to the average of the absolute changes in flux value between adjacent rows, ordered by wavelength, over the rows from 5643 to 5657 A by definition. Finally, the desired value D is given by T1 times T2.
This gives 0.013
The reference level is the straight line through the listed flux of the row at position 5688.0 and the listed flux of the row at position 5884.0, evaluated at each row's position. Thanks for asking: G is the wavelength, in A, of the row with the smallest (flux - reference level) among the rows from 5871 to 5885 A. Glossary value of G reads 5884.0 A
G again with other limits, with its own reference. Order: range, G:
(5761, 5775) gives 5762.0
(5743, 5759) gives 5750.0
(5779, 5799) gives 5784.0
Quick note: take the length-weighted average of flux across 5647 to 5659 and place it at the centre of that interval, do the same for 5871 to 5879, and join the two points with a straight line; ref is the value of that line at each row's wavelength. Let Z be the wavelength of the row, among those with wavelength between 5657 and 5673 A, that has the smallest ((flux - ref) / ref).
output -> 5662.0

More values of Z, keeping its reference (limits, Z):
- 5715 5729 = 5716.0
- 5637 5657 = 5656.0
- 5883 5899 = 5892.0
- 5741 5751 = 5750.0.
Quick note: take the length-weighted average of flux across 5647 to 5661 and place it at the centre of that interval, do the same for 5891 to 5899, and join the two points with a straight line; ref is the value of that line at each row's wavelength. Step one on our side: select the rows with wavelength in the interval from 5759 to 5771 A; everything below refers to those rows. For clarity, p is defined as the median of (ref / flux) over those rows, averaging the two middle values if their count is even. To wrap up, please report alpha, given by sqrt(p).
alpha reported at 0.944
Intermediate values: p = 0.89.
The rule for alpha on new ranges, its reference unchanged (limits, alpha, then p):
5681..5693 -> 0.990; 0.98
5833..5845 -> 0.929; 0.86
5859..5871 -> 0.937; 0.88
